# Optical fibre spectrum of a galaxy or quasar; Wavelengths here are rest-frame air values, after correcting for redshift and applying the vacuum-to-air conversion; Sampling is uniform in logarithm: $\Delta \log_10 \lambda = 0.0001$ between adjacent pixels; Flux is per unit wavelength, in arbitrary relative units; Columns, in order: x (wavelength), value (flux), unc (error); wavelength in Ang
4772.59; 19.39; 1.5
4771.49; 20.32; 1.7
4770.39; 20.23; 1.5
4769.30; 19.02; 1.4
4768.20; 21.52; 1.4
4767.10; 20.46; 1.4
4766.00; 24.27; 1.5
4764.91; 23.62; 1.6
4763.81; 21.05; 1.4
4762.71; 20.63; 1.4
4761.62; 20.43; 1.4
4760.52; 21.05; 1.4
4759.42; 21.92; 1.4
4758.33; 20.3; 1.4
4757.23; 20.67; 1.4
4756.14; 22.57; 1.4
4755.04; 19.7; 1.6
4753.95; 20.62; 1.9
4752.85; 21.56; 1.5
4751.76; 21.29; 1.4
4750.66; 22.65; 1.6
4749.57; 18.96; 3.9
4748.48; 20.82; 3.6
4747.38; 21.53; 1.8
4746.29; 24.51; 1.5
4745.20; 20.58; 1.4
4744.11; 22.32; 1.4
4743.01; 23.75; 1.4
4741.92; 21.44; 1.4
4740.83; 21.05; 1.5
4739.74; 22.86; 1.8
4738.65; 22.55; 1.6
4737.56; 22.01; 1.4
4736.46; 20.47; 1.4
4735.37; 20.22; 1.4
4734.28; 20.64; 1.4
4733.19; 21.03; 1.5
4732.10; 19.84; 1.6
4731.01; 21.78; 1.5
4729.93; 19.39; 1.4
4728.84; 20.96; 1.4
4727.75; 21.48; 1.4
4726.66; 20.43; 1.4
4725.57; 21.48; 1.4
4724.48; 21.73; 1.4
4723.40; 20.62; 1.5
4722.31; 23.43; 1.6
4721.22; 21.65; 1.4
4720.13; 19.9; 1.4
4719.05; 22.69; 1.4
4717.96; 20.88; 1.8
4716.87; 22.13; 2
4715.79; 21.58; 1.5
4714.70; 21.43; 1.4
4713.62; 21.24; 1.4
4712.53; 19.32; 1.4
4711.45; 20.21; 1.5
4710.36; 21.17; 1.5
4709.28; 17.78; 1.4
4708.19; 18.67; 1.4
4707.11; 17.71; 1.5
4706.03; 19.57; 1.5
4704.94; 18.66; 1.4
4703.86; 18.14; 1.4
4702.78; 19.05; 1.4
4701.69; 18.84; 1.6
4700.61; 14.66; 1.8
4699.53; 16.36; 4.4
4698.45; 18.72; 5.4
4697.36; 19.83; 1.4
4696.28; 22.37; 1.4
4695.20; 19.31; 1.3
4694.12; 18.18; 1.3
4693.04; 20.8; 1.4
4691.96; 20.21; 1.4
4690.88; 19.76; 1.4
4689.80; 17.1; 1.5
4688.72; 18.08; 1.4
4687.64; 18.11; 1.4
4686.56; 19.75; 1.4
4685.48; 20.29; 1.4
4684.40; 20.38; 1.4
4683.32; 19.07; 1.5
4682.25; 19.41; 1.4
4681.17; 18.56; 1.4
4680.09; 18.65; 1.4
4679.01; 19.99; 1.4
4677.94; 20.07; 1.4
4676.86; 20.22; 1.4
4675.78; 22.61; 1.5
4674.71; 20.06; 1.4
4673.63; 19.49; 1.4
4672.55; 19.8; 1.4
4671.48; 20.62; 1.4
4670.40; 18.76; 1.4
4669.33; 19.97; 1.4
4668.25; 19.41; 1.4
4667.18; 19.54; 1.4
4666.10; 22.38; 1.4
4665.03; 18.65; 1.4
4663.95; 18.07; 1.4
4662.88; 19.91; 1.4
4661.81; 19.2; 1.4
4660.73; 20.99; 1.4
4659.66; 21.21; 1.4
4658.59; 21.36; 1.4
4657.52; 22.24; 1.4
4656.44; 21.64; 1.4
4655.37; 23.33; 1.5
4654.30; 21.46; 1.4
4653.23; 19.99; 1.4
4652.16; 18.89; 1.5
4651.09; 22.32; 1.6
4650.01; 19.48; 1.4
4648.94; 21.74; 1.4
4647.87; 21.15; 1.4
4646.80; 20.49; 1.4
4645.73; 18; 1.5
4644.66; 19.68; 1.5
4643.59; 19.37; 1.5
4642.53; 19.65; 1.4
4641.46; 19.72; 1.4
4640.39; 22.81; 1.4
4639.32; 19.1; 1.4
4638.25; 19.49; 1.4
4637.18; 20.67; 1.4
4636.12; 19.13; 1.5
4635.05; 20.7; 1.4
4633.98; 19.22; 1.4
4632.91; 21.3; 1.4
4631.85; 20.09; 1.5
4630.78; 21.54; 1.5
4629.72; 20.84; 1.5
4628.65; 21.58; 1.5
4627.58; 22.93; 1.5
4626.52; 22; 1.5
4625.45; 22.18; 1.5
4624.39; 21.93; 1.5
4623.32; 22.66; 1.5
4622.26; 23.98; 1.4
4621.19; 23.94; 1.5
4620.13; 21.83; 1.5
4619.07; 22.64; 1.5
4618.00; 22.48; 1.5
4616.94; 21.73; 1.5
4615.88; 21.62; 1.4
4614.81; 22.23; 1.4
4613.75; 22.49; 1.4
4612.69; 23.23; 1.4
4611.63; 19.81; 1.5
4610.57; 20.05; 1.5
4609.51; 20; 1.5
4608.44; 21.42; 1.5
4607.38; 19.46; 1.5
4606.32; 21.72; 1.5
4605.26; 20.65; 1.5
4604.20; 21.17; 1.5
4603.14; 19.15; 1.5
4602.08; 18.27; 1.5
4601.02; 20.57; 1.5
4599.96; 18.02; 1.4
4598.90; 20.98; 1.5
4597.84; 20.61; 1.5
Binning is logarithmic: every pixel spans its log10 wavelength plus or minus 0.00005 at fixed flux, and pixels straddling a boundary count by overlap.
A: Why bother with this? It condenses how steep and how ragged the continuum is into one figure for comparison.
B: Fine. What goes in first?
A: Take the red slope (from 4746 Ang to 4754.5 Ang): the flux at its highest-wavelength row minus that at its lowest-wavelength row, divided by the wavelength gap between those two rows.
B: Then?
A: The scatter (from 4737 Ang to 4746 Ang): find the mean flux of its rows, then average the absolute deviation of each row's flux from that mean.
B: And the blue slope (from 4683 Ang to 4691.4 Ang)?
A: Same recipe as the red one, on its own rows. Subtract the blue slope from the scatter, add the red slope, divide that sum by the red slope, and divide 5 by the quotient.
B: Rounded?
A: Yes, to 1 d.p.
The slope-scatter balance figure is -12.6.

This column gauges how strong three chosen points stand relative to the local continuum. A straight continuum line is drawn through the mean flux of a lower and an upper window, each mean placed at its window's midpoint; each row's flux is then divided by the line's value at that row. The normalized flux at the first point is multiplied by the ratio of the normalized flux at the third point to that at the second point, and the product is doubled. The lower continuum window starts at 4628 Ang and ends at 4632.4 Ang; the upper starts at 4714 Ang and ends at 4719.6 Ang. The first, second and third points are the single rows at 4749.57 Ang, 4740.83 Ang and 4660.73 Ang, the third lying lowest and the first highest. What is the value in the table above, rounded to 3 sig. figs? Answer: 1.77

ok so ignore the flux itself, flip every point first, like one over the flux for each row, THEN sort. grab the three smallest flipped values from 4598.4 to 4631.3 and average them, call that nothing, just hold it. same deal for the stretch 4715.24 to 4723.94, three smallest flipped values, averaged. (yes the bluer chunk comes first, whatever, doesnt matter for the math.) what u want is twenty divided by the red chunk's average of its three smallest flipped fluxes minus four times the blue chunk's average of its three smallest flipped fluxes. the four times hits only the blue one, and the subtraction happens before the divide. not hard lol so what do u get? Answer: -160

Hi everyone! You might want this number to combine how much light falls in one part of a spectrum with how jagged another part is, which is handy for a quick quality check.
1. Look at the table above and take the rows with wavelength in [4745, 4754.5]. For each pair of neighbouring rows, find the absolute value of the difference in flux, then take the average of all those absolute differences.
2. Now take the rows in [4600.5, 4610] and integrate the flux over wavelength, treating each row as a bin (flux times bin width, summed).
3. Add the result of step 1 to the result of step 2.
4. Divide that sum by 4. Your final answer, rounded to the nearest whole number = 49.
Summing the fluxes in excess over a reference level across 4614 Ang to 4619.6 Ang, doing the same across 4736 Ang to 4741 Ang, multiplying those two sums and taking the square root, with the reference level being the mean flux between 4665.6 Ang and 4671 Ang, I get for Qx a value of 10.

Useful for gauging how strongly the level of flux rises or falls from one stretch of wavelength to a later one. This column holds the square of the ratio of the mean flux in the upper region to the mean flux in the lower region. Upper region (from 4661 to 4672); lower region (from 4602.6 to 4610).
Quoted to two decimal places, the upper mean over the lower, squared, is 0.92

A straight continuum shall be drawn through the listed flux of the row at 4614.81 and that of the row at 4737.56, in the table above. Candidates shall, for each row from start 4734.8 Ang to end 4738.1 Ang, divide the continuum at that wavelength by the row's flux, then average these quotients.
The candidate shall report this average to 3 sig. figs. 1.05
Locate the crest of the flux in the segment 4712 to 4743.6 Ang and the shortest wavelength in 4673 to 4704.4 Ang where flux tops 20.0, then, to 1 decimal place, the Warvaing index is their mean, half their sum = 4708.9 Ang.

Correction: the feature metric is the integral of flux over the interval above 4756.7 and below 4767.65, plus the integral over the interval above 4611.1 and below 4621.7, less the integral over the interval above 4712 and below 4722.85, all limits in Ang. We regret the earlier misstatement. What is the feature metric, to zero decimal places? 238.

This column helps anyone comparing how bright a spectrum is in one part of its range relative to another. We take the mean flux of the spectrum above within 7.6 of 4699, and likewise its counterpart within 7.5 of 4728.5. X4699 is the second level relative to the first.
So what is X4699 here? 1.11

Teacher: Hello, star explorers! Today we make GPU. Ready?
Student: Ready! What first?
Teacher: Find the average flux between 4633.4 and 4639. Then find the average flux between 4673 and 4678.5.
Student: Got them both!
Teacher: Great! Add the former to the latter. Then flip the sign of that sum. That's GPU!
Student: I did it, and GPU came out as -40.3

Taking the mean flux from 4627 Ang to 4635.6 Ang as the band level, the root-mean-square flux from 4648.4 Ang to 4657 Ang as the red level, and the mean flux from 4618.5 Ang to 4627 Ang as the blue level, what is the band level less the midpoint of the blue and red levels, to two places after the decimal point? -0.87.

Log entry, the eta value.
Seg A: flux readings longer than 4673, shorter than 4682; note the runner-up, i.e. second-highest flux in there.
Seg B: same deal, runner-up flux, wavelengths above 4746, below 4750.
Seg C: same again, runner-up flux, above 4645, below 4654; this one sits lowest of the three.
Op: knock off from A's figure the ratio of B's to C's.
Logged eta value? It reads 19.2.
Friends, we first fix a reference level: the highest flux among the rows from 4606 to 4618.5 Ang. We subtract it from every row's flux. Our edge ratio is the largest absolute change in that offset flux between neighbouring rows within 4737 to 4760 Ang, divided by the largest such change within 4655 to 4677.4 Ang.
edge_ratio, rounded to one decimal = 1.1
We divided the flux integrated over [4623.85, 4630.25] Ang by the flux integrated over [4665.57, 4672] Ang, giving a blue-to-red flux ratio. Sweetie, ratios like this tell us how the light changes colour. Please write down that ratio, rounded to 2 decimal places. 1.08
